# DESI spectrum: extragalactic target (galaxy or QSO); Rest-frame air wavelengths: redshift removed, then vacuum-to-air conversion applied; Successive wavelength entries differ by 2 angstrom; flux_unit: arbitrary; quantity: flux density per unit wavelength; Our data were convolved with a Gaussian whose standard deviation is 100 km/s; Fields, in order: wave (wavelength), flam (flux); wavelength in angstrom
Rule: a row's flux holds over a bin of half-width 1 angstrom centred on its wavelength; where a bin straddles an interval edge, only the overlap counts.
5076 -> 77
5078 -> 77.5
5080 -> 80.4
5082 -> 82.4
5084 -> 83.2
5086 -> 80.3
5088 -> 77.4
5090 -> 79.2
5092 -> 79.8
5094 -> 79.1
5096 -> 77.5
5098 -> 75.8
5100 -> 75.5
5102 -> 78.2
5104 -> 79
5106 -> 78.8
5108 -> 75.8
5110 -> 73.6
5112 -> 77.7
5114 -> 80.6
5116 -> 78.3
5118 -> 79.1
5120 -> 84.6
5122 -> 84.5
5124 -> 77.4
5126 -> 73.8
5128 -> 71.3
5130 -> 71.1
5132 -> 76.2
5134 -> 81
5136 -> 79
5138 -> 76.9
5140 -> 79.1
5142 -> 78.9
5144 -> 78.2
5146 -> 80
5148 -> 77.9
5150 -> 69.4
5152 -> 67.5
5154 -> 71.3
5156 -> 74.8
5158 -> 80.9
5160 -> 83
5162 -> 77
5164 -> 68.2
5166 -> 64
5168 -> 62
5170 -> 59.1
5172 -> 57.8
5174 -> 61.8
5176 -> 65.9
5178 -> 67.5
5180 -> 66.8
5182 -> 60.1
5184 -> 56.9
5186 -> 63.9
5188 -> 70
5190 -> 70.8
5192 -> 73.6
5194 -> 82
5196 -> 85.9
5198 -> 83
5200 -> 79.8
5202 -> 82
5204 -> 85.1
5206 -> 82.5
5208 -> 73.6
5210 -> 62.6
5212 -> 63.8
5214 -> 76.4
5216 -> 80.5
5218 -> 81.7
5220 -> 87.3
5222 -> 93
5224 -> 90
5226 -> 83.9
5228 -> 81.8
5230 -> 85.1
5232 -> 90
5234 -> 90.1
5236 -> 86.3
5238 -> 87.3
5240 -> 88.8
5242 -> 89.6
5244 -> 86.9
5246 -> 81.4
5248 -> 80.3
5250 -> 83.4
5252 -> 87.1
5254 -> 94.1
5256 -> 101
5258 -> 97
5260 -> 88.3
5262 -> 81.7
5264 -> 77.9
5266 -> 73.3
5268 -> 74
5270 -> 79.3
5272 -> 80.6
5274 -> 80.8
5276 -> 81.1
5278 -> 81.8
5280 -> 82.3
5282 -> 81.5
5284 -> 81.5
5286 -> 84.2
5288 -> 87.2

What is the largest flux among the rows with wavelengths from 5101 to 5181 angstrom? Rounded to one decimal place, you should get 84.6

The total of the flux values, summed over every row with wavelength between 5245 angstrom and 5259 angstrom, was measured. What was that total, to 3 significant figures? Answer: 624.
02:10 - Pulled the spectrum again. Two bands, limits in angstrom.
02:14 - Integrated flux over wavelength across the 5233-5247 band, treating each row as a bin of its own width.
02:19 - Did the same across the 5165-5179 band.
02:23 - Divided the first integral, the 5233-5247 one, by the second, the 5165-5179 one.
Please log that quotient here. 1.39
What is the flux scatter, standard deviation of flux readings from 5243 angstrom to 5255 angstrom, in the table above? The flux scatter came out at 5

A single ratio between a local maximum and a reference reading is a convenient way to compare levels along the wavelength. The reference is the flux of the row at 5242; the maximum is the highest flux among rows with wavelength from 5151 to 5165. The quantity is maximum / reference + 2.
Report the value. 2.93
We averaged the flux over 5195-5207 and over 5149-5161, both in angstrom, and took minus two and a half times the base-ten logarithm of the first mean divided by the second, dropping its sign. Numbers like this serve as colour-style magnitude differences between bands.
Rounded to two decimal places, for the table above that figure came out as 0.12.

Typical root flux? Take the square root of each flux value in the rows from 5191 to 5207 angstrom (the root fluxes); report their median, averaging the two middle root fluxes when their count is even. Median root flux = 9.07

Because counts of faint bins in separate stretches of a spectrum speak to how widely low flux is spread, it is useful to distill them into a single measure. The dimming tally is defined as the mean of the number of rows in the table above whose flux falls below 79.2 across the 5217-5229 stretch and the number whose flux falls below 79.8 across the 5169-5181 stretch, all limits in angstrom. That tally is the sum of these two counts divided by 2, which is 3.00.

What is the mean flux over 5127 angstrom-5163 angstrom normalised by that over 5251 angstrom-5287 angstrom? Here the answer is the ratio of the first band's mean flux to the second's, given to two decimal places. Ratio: 0.91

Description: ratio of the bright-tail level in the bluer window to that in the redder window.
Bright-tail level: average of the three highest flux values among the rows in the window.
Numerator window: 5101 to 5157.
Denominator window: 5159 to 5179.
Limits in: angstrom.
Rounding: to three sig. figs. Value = 1.10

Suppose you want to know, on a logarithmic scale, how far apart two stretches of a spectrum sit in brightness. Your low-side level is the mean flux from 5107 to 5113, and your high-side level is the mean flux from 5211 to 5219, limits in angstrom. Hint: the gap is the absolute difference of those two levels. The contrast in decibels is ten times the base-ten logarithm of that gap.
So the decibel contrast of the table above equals -10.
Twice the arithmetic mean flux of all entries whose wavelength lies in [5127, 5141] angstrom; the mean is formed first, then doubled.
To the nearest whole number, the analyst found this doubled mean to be 153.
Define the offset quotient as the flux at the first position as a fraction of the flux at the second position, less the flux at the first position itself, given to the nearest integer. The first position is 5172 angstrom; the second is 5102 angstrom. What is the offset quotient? -57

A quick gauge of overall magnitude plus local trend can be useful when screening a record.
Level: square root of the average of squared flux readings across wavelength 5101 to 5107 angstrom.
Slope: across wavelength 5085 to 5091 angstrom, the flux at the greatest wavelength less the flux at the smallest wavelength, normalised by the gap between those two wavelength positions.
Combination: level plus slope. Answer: 78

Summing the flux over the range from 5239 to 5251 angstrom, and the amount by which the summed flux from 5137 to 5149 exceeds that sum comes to -39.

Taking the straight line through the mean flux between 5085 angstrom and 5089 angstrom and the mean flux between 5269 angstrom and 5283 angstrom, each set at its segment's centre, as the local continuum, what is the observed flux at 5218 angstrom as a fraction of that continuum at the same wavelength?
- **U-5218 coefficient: 1.02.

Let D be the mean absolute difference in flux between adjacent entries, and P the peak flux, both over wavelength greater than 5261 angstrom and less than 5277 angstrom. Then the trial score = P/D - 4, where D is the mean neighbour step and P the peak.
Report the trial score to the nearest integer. 31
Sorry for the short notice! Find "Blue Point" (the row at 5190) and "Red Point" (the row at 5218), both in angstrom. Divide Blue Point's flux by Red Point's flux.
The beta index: 0.87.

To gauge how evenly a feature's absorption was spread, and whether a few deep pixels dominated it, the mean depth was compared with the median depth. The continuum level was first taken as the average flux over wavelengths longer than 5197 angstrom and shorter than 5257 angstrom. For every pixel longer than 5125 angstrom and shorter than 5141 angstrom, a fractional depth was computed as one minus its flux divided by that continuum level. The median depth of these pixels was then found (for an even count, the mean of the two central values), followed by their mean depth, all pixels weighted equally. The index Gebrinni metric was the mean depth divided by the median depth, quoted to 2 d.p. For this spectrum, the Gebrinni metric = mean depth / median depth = 1.07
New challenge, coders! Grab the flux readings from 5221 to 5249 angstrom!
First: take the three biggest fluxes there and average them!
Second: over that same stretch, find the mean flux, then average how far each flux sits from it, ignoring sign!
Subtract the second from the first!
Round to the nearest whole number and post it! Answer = 88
